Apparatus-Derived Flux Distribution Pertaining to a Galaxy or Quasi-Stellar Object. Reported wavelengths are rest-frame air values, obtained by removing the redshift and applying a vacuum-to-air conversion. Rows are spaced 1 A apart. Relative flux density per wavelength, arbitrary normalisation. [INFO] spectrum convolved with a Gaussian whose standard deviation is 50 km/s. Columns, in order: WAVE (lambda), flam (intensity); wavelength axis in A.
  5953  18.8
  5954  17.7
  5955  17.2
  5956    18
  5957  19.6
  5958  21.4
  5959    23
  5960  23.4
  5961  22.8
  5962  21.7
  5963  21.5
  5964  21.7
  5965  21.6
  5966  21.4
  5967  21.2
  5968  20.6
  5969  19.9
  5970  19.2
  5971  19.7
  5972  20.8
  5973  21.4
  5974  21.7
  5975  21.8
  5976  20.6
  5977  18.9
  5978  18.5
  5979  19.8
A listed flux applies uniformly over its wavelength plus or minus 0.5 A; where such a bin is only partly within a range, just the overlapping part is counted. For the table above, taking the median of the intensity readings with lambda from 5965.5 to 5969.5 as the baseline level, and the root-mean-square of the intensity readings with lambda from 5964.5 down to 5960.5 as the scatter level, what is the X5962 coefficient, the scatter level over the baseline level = 1.05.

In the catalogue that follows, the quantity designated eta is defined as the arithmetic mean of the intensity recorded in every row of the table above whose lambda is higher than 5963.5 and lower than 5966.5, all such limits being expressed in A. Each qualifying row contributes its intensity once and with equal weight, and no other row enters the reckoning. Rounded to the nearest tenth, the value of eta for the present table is 21.6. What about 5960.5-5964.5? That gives 21.9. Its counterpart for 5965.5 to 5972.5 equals 20.4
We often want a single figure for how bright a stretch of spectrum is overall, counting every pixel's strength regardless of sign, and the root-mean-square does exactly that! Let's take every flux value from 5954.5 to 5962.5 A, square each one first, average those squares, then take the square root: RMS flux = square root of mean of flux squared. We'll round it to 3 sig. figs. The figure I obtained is 21.0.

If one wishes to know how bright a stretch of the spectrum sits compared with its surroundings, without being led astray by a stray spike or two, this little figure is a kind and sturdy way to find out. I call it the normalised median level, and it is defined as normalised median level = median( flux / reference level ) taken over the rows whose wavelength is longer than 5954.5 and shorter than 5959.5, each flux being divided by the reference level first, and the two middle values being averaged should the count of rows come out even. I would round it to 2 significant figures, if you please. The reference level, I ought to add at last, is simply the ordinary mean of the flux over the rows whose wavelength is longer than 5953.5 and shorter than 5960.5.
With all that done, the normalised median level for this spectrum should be 0.98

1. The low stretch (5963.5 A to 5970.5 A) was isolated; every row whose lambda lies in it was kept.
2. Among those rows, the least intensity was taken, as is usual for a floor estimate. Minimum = 19.2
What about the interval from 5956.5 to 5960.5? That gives 19.6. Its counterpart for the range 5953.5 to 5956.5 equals 17.2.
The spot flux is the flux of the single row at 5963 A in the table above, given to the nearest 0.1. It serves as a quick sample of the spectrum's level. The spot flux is 21.5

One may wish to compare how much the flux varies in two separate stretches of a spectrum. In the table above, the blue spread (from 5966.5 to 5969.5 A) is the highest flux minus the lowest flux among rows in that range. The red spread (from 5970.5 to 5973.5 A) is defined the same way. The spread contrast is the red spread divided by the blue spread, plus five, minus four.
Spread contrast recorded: 2.3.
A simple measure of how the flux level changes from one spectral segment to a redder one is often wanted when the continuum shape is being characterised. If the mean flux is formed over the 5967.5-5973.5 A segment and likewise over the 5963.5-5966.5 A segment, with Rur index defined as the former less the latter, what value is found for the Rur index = -1.3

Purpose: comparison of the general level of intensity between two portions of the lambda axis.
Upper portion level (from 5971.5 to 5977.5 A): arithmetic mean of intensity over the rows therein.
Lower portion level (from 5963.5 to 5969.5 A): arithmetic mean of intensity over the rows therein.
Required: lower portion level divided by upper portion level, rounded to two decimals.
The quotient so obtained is 1.01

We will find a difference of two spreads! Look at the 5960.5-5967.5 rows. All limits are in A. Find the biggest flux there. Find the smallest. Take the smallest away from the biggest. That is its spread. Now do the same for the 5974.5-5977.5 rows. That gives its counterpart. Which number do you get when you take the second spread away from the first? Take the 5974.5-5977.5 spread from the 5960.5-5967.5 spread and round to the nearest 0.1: -1.3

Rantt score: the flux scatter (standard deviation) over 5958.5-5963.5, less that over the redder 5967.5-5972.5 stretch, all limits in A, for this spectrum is 0.2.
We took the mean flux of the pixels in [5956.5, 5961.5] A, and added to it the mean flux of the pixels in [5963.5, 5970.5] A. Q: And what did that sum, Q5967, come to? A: 42.8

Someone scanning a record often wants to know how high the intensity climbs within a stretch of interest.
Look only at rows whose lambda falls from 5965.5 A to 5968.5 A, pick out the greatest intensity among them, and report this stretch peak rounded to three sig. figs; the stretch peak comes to 21.4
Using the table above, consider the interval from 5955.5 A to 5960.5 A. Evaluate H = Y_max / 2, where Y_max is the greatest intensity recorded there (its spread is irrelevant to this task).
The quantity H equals 11.7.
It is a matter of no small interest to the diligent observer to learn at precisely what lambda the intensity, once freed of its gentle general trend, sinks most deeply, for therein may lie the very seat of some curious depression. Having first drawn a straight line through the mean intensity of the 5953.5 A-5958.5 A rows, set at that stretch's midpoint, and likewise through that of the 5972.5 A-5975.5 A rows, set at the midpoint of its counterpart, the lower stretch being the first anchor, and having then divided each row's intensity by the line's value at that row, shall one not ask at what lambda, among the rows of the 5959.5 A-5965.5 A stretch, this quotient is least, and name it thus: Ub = 5965 A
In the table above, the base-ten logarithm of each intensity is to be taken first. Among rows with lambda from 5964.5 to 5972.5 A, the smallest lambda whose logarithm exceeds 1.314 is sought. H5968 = 5965 A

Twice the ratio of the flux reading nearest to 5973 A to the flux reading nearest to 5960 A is 1.8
